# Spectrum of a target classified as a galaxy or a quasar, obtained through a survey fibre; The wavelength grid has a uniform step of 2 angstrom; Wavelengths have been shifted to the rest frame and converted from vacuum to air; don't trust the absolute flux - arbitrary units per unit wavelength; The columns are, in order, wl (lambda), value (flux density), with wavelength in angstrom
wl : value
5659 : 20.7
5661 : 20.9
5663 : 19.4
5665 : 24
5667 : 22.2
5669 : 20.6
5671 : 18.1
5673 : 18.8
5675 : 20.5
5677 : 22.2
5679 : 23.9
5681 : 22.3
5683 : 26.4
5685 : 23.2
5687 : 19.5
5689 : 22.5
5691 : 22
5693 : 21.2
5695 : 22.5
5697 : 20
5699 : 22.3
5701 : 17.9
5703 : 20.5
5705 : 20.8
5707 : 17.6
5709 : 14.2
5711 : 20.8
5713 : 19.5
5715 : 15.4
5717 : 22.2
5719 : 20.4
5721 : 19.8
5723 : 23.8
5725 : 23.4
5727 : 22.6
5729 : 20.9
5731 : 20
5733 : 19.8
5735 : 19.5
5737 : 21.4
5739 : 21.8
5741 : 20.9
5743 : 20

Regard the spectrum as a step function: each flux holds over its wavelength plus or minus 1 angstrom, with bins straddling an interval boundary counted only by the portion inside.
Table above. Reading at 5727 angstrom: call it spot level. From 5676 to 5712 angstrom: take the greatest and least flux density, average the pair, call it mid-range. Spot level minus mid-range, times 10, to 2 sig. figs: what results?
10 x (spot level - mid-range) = 23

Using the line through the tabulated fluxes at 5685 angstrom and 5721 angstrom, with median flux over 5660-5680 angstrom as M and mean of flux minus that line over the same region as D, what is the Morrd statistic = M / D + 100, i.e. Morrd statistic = 94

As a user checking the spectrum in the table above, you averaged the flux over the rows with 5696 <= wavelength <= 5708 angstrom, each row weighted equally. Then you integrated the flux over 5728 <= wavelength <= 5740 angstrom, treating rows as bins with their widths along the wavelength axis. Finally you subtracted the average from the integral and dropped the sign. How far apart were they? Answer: 227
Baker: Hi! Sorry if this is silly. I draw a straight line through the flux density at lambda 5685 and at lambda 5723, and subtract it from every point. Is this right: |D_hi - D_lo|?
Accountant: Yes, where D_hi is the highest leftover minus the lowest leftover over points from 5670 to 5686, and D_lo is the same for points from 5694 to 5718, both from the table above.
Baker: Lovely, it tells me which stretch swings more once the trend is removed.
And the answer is 0.4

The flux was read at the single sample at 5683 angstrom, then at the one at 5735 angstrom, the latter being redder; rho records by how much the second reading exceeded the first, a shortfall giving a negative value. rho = -6.9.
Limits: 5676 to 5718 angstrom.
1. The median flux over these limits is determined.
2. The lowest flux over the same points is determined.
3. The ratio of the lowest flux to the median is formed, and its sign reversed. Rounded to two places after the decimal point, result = -0.67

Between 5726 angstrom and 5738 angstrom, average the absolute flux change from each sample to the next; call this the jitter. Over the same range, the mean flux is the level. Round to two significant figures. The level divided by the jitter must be 21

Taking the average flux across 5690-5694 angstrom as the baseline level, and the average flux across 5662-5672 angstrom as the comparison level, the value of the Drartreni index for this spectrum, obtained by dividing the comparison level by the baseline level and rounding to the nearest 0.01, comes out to 0.97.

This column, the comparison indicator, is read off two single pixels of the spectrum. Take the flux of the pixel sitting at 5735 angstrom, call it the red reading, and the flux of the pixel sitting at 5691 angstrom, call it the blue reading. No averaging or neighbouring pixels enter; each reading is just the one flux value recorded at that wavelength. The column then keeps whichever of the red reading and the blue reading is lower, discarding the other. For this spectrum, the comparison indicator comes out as 19.5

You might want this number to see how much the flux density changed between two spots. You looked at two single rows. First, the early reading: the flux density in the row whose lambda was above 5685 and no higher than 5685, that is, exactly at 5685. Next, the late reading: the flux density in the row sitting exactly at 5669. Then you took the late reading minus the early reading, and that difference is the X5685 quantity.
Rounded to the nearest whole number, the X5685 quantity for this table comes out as -3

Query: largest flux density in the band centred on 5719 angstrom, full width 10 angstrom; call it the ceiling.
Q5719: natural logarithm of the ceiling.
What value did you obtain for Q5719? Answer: 3.17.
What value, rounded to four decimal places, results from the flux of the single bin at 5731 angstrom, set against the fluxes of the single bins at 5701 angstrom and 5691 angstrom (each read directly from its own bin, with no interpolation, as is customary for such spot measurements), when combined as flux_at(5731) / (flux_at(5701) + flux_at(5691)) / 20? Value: 0.0251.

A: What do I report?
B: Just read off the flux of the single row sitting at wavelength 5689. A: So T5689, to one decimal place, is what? 22.5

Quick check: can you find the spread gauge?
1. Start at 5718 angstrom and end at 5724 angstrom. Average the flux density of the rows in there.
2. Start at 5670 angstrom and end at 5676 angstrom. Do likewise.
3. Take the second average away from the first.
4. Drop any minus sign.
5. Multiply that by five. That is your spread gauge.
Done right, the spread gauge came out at 11.0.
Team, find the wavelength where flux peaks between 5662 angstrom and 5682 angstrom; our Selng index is 5665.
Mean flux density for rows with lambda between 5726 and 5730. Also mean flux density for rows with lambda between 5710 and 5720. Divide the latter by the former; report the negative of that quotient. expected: -0.90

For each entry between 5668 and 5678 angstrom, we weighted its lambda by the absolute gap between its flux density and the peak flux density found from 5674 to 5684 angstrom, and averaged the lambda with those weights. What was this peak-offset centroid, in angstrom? 5672.6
